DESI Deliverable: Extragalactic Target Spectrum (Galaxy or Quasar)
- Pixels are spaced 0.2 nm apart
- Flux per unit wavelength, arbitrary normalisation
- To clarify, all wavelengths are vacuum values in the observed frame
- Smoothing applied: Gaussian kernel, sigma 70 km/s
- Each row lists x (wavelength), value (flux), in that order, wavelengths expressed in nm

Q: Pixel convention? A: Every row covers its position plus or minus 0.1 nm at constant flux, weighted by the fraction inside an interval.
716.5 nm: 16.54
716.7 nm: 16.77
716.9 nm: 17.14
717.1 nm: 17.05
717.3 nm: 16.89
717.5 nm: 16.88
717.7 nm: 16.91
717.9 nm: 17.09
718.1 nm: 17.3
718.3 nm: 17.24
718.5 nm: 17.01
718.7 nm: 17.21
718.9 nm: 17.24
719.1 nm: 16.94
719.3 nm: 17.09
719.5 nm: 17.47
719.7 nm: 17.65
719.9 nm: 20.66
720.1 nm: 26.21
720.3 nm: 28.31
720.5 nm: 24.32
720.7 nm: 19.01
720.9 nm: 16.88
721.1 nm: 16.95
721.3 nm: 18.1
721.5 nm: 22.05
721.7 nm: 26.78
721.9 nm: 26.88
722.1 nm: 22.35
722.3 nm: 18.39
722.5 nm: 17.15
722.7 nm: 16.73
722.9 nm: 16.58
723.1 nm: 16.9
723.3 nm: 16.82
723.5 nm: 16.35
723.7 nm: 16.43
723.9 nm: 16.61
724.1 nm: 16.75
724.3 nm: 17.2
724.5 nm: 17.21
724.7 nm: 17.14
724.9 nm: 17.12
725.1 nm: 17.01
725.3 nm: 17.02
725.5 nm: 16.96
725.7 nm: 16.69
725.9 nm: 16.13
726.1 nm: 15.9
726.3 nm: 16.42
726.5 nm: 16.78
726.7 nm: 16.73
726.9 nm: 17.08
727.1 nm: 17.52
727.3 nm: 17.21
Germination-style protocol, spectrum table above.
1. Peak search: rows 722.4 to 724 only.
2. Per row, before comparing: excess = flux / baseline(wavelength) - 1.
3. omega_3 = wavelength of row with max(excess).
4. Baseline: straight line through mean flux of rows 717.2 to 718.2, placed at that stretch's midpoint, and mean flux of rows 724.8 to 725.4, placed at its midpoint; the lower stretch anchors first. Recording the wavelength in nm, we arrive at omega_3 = 722.5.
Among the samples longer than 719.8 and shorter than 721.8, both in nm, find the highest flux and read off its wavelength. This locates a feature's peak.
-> 720.3 nm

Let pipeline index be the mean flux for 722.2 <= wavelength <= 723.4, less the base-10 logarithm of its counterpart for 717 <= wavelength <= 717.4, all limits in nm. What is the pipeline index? 15.9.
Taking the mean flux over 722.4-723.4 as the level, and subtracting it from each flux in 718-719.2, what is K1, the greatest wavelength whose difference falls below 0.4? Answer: 719.1 nm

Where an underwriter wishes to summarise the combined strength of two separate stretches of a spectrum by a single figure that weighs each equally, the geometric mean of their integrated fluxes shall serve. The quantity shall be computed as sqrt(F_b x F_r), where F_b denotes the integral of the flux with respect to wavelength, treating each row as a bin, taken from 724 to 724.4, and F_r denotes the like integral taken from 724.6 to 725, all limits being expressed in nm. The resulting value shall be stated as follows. 6.82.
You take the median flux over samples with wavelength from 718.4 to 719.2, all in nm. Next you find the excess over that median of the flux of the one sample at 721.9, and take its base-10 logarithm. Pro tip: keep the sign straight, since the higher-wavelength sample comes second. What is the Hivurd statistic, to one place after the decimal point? 1.0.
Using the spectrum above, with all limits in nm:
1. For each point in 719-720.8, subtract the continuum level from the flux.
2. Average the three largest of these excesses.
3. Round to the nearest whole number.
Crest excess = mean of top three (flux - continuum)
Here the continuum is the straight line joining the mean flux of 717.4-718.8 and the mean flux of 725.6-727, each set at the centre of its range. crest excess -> 9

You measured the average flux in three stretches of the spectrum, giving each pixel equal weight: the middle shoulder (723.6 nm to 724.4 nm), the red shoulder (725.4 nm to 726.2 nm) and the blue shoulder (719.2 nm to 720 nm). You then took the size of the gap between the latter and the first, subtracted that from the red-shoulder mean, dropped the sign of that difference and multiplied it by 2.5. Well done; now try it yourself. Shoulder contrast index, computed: 37.4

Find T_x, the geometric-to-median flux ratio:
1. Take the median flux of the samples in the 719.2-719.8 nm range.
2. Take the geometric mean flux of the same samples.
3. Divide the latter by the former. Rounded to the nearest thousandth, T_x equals 0.996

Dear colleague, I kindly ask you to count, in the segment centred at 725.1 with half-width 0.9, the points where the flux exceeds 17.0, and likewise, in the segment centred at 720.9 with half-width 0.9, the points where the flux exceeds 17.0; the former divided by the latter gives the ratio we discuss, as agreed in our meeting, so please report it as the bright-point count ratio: 0.86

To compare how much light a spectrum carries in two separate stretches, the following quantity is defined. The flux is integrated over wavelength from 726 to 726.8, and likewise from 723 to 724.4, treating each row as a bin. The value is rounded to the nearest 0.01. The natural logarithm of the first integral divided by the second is -0.58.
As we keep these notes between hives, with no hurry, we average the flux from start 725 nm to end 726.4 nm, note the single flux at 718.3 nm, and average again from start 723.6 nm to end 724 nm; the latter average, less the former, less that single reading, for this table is -17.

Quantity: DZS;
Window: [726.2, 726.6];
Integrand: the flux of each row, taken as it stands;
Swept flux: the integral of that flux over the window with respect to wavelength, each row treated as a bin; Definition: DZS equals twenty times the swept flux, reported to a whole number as 133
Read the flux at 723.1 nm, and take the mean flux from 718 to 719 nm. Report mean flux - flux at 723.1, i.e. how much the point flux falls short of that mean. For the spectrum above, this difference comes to 0.3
